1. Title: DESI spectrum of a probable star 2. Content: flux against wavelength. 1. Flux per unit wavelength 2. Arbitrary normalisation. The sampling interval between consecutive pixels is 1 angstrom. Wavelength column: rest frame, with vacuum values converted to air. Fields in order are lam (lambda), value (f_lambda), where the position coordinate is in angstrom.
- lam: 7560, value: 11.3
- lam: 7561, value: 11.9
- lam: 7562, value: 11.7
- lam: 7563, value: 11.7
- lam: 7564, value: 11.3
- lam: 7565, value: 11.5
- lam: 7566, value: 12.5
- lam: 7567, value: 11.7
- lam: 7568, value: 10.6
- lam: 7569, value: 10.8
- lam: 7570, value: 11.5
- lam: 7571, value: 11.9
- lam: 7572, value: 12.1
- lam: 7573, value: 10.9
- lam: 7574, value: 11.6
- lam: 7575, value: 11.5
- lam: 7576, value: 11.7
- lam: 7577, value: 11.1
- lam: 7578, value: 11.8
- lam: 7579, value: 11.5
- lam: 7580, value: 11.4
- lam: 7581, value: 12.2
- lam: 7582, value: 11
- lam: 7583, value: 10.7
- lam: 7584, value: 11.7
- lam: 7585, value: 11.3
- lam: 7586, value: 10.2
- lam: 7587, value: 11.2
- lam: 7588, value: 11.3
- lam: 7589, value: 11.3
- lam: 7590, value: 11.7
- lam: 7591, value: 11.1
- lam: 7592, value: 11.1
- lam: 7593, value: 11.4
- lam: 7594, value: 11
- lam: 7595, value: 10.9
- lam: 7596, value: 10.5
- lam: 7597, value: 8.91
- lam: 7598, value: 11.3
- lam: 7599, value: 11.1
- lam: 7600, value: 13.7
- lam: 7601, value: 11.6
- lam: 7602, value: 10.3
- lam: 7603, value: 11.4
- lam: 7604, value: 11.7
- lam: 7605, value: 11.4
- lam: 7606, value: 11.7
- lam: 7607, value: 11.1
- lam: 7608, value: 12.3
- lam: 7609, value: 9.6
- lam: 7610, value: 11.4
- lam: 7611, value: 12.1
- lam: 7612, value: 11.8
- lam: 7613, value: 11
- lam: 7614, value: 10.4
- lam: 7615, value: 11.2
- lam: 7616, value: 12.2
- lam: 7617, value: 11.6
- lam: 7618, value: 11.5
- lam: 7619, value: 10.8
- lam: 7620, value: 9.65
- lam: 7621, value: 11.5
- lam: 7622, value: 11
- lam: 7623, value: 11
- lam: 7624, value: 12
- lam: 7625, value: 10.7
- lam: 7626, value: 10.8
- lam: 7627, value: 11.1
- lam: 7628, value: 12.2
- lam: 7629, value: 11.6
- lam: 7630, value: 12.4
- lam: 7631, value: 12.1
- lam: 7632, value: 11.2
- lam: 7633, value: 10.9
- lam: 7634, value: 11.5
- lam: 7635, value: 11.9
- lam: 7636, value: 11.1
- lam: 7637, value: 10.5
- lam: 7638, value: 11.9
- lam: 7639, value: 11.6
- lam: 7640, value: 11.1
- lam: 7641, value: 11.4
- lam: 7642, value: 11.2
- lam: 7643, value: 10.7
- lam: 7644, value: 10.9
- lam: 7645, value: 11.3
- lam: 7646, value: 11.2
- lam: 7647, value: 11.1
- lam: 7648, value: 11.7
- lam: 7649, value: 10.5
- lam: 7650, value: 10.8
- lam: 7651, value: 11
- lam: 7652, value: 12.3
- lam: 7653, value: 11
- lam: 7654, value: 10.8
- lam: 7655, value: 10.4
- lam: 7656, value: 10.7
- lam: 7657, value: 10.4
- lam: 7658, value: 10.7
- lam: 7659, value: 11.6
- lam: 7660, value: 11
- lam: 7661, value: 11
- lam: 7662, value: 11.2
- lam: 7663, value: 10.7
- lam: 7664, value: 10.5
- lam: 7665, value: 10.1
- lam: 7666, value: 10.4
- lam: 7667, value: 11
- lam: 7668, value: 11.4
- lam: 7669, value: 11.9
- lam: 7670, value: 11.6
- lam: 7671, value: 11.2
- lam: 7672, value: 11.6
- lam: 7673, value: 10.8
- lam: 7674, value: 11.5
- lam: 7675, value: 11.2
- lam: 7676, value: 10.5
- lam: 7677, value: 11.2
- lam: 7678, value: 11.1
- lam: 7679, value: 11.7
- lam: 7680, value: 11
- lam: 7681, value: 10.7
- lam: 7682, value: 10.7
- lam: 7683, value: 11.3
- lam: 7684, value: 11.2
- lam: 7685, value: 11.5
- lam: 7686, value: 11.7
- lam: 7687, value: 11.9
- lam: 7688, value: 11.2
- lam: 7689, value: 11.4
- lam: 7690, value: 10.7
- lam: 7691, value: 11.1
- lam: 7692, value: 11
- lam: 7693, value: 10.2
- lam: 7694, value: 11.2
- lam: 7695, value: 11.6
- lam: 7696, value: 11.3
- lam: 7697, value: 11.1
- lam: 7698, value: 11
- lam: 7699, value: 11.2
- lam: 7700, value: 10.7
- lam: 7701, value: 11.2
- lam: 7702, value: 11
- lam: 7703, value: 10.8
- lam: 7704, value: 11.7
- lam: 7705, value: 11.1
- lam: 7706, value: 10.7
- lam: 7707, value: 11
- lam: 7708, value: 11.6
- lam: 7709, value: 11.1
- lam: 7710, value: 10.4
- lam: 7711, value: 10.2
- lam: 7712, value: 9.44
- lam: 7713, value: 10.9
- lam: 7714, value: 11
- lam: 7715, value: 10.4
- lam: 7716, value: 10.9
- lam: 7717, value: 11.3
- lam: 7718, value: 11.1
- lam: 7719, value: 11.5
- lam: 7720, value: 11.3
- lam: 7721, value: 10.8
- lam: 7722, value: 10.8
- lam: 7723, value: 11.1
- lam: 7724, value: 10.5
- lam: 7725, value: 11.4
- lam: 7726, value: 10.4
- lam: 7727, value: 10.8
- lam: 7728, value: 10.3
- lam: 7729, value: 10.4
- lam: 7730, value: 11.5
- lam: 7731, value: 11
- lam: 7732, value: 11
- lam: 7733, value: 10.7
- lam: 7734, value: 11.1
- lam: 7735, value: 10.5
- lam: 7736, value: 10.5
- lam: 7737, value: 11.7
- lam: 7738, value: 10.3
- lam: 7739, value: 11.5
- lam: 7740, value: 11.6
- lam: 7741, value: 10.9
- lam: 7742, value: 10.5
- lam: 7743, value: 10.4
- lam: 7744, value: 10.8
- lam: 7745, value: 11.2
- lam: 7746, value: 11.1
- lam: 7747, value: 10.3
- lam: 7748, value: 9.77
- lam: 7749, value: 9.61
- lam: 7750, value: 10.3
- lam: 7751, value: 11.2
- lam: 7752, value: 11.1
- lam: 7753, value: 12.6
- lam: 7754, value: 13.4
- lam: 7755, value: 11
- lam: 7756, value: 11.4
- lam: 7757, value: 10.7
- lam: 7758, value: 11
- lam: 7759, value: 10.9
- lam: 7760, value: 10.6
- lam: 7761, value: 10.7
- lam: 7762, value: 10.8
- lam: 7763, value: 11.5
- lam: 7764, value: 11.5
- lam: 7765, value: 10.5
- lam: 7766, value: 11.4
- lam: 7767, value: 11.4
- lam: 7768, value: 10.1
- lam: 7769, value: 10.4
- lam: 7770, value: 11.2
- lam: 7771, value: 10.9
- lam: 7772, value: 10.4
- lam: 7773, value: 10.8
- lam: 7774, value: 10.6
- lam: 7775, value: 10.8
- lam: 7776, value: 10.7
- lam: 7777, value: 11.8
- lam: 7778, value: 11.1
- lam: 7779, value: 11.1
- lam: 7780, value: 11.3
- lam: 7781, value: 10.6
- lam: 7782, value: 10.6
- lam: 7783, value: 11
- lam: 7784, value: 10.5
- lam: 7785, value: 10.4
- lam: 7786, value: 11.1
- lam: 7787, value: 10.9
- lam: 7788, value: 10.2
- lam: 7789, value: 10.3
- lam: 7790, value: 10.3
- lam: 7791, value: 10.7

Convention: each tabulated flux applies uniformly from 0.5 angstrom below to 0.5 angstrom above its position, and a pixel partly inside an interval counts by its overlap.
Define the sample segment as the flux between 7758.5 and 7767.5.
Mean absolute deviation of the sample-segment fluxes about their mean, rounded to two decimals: 0.37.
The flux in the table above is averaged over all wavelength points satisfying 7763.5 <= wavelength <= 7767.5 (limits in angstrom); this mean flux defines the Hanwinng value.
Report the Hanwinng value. 11.2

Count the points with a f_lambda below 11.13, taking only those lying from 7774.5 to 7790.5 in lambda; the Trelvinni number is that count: 14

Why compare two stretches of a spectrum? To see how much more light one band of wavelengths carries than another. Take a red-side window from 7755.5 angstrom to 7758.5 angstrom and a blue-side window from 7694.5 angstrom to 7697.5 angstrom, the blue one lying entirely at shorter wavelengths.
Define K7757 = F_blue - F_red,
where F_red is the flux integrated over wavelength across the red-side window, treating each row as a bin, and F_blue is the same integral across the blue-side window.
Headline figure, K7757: 0.90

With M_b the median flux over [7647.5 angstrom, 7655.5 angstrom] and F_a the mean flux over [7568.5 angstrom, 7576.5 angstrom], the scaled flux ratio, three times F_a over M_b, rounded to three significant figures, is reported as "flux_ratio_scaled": 3.17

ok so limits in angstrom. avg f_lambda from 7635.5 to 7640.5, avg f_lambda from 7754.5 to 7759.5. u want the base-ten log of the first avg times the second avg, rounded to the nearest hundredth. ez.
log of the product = 2.09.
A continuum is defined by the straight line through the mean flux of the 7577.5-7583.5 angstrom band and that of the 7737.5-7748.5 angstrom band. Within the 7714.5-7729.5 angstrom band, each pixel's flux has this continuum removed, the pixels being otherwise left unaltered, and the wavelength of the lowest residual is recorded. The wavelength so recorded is 7728 angstrom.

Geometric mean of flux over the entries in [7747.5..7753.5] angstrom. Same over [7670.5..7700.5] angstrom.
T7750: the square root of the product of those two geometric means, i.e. 10.9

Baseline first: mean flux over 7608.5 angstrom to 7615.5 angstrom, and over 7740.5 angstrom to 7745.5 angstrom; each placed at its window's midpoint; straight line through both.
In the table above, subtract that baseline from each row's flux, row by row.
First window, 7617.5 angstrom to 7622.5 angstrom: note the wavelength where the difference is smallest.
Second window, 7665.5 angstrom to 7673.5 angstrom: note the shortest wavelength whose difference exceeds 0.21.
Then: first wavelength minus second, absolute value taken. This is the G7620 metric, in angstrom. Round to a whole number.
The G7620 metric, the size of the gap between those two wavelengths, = 48 angstrom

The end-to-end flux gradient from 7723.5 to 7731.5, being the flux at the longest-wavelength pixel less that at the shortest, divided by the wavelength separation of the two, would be 0.071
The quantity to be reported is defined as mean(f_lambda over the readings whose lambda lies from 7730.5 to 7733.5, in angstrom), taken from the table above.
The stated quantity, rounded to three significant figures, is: 10.9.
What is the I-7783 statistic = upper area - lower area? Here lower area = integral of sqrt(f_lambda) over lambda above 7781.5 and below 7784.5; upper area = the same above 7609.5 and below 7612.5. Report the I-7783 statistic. 0.48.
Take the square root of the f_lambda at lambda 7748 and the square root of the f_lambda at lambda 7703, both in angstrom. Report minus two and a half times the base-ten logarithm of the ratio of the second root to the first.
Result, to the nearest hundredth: -0.05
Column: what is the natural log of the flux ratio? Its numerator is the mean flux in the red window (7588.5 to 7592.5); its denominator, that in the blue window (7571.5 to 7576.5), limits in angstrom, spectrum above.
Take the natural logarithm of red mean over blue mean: -0.023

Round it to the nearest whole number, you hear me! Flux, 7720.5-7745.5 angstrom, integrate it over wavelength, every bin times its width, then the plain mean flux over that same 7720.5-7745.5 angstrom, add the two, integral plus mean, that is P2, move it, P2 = 283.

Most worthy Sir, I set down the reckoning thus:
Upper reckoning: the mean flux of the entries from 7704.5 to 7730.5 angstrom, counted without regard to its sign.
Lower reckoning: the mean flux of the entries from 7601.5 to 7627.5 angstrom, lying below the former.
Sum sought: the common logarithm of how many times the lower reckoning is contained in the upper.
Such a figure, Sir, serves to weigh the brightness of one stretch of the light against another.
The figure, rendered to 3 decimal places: -0.014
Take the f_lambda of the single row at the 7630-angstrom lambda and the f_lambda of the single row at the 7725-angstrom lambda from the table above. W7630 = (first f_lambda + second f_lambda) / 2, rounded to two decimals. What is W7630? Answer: 11.90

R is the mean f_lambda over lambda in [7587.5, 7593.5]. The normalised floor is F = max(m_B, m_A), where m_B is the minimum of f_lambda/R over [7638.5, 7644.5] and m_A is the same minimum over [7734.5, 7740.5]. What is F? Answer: 0.946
